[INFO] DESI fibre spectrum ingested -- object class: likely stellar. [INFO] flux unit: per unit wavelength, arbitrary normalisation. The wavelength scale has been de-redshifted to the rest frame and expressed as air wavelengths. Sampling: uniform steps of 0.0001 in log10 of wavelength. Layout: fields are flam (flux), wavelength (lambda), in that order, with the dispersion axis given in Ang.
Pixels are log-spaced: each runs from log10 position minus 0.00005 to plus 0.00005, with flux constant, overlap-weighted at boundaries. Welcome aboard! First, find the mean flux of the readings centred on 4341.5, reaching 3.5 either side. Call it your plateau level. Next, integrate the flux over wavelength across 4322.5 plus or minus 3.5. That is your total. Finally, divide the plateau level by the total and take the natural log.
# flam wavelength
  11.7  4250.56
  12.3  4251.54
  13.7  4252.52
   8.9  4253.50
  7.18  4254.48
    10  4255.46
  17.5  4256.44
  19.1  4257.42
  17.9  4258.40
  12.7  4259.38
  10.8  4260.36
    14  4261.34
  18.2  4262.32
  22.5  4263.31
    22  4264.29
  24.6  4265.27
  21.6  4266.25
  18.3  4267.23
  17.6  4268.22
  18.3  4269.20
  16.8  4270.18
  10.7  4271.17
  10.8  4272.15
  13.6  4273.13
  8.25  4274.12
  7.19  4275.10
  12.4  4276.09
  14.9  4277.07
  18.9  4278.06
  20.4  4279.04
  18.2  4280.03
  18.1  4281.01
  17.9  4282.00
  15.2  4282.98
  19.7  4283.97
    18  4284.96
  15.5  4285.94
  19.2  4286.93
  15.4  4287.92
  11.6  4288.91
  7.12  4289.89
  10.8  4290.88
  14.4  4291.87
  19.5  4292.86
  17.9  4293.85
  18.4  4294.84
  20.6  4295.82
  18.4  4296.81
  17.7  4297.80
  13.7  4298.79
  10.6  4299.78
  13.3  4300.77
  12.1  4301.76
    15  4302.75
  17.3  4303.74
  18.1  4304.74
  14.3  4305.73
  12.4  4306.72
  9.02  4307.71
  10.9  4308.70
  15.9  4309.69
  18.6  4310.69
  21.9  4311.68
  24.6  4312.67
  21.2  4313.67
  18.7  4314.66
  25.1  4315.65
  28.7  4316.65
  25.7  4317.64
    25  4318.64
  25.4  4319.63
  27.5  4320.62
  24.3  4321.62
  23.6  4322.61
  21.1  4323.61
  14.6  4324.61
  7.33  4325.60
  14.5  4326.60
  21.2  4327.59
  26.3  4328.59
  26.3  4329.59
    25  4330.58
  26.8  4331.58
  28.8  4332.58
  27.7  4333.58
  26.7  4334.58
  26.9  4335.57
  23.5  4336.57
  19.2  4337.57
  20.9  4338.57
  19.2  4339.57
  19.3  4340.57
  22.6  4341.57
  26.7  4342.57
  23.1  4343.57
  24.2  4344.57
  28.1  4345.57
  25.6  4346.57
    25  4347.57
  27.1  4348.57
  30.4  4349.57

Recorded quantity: -1.9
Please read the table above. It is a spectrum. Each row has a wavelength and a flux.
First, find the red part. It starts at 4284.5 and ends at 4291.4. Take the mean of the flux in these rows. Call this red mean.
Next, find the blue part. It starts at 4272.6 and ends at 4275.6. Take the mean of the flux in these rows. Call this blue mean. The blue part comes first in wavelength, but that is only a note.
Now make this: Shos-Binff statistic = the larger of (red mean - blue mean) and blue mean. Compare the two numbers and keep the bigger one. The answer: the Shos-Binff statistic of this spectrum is 9.7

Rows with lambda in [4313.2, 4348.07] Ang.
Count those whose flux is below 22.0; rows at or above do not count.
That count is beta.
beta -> 11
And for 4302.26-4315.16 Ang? 12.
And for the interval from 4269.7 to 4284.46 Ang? 15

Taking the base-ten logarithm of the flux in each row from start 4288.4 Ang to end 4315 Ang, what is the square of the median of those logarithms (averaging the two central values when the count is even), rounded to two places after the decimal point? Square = 1.44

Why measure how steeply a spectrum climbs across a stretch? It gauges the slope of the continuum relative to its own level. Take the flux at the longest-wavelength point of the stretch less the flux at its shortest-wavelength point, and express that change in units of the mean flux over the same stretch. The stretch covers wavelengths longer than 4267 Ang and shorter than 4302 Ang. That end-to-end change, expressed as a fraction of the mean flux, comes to -0.40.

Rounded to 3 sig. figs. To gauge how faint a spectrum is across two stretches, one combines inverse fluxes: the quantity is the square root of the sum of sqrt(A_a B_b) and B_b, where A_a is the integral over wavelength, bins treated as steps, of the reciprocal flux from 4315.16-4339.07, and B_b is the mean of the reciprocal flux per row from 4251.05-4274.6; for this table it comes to 0.599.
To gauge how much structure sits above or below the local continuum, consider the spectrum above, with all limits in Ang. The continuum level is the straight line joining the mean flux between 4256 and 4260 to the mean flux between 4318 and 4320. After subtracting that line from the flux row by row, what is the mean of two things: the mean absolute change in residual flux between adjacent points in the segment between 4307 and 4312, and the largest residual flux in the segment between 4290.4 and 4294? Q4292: 0.5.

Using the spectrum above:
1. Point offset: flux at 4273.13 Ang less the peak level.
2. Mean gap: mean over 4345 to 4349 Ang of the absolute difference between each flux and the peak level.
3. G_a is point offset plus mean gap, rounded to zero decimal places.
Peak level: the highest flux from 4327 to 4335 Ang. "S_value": -13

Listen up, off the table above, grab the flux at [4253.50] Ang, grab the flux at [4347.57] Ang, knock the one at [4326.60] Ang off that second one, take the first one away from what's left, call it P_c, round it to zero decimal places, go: 2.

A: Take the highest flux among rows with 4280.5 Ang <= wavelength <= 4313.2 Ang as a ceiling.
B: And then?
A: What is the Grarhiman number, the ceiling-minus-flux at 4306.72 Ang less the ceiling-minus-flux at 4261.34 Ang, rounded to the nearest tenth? 1.6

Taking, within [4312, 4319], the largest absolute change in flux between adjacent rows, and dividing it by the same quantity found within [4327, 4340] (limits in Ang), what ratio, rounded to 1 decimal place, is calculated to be 1.3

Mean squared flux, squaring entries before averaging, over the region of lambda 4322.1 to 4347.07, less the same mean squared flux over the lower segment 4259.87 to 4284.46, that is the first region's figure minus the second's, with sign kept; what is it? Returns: 253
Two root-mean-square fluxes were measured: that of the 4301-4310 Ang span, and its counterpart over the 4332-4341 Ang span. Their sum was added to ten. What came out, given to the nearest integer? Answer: 48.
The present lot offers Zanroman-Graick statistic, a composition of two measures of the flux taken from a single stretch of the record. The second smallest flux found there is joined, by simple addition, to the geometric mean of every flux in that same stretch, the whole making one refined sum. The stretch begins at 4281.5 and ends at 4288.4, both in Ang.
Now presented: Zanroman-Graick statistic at 32.6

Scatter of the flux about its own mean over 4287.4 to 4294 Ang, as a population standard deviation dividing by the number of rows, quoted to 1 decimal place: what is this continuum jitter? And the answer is 4.0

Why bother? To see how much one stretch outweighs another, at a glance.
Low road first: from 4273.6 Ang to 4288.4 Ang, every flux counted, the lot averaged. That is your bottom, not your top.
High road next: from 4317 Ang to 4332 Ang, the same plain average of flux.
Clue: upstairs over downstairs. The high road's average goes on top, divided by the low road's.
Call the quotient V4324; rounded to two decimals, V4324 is 1.40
